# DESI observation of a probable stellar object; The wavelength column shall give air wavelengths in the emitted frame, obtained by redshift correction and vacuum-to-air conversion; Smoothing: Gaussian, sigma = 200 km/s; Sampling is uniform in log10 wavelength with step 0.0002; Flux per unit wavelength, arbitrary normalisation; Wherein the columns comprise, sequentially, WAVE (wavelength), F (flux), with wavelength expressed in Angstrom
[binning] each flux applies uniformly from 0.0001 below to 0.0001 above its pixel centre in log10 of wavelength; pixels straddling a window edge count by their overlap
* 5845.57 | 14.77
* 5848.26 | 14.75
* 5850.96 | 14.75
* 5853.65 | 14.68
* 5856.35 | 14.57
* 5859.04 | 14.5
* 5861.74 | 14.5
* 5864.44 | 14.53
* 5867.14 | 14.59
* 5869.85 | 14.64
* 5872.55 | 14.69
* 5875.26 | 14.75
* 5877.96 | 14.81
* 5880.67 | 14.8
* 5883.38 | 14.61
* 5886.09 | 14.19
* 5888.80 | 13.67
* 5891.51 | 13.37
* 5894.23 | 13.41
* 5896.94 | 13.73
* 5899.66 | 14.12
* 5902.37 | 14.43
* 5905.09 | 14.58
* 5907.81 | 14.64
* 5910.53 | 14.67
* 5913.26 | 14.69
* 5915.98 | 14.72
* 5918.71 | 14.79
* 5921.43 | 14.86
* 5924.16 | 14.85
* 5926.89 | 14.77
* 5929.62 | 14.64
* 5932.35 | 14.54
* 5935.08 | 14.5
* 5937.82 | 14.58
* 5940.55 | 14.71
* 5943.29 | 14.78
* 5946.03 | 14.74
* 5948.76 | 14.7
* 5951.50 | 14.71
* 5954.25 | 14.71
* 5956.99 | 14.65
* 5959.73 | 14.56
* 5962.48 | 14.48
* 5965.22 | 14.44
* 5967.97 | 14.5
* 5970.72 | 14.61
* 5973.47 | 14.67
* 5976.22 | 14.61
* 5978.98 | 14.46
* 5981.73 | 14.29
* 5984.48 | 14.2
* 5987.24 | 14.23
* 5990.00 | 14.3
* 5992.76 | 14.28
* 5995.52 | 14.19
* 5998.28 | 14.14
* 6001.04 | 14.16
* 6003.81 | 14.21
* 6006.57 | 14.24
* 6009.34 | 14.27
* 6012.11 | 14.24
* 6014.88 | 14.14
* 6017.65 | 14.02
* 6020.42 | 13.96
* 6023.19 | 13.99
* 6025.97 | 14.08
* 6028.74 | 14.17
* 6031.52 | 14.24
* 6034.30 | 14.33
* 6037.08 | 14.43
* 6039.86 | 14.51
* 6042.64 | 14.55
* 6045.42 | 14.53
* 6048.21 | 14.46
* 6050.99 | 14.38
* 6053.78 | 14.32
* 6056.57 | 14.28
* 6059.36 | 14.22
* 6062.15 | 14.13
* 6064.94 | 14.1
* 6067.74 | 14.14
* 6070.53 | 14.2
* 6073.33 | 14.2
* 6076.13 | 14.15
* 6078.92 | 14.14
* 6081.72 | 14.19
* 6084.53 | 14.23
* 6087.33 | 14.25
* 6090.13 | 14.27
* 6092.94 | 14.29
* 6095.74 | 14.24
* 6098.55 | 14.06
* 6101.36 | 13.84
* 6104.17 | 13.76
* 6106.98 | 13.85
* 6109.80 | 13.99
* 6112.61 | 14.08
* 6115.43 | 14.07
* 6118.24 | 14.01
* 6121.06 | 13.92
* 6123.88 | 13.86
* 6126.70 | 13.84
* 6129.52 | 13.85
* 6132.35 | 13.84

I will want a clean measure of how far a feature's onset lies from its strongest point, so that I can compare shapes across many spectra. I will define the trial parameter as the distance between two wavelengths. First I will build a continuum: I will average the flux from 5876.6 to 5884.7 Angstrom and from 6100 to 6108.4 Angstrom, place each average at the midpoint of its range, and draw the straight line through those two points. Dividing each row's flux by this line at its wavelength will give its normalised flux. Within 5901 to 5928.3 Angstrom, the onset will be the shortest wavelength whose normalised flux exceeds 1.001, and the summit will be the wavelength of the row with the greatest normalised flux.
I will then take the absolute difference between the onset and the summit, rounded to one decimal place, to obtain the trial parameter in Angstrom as 13.6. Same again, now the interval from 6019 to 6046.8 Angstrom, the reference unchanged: 13.9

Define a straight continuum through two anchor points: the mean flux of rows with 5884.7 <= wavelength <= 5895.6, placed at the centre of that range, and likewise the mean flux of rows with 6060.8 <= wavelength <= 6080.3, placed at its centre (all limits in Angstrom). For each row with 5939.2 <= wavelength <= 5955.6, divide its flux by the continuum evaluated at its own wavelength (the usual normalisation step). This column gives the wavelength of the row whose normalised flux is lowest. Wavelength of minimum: 5954.25 Angstrom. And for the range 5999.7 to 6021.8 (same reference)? 6020.42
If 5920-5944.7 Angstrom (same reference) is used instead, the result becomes 5935.08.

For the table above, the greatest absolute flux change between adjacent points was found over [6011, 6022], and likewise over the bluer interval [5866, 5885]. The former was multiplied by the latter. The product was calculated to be 0.023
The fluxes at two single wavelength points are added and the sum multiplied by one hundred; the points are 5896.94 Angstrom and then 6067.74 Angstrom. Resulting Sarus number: 2787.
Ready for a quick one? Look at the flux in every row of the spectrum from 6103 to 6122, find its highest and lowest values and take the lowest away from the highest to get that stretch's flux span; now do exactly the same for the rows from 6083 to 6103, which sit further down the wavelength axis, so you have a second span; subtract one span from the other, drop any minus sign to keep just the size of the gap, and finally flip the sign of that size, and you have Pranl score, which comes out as -0.13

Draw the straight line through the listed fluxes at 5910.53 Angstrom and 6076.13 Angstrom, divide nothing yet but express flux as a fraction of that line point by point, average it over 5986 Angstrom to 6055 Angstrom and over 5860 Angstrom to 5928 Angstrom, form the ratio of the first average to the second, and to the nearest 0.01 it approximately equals 1.01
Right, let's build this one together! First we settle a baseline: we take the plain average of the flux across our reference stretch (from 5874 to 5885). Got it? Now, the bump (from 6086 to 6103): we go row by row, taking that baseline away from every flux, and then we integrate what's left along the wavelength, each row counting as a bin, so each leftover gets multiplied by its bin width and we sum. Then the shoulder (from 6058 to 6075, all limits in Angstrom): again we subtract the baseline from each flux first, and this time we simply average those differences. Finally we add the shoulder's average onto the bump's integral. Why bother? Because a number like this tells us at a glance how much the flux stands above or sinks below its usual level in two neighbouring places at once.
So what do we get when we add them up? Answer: -10.4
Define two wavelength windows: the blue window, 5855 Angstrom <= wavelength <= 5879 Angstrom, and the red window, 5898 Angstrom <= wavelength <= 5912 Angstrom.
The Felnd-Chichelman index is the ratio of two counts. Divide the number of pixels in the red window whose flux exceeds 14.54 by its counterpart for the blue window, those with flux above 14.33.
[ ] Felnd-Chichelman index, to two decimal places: 0.33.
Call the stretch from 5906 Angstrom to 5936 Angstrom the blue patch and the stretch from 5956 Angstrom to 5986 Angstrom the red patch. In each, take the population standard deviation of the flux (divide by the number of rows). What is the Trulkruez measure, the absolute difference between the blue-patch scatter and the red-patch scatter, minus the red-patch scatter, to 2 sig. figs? -0.11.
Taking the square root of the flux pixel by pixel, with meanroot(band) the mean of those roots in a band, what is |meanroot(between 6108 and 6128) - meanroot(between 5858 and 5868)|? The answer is 0.075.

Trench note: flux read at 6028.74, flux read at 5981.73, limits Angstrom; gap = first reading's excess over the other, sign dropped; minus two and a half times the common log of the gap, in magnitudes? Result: 2.3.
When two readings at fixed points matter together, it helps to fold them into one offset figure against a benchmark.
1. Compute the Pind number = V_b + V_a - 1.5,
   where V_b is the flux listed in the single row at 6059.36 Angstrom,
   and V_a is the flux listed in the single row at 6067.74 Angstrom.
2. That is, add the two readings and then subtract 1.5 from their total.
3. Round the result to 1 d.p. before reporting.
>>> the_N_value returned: 26.9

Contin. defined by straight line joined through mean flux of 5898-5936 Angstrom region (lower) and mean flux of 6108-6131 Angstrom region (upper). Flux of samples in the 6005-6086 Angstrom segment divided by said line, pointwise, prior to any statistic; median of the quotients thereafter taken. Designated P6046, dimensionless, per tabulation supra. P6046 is 1.00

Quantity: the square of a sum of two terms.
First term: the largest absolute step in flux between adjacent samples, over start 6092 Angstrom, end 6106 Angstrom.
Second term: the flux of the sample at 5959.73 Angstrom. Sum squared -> 218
